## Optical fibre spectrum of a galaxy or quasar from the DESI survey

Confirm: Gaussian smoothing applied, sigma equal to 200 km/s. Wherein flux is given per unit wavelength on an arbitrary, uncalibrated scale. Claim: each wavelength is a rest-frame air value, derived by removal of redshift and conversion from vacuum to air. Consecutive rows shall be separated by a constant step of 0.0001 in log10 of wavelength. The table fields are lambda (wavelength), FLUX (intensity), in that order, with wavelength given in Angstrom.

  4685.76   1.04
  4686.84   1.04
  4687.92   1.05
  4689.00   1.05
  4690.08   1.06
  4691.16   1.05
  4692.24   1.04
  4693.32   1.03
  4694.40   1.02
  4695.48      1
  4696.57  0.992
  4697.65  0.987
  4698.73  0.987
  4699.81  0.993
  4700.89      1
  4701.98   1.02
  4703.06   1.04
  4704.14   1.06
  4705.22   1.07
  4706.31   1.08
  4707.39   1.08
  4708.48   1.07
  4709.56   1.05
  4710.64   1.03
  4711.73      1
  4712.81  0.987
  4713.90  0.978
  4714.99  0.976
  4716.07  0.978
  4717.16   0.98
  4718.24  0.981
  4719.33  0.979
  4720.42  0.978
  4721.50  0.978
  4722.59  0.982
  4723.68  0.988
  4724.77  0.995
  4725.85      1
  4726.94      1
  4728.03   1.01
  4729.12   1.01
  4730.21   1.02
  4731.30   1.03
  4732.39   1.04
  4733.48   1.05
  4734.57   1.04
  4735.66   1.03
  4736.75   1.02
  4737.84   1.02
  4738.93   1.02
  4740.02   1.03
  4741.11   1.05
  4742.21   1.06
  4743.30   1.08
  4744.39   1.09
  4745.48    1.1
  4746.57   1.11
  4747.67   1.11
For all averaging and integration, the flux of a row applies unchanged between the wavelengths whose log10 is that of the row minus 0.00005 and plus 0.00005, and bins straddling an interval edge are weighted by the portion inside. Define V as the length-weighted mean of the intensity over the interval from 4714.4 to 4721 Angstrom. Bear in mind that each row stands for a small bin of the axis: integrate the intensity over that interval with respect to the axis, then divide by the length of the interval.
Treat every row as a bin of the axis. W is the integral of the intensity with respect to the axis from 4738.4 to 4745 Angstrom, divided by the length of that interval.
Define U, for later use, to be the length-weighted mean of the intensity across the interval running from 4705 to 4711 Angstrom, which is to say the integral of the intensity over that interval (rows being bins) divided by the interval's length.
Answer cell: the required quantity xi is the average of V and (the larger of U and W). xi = 1.022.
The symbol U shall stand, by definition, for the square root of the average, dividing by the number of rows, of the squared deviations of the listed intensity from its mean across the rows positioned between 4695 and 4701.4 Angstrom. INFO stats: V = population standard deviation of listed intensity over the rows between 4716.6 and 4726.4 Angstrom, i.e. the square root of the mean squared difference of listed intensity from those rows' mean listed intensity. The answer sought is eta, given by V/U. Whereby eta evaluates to 1.4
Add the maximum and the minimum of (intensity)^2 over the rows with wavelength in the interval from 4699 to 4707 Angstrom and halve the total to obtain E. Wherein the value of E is 1.08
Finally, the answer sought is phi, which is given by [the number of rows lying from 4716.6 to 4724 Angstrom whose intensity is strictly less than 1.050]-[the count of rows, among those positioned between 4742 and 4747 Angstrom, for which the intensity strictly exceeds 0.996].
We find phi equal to 2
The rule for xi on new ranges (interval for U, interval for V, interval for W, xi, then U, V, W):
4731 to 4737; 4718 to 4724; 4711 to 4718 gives 1.008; 1.04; 0.98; 0.98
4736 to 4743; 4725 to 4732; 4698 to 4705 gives 1.023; 1.03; 1.01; 1.02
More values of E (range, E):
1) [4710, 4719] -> 1.01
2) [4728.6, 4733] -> 1.05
